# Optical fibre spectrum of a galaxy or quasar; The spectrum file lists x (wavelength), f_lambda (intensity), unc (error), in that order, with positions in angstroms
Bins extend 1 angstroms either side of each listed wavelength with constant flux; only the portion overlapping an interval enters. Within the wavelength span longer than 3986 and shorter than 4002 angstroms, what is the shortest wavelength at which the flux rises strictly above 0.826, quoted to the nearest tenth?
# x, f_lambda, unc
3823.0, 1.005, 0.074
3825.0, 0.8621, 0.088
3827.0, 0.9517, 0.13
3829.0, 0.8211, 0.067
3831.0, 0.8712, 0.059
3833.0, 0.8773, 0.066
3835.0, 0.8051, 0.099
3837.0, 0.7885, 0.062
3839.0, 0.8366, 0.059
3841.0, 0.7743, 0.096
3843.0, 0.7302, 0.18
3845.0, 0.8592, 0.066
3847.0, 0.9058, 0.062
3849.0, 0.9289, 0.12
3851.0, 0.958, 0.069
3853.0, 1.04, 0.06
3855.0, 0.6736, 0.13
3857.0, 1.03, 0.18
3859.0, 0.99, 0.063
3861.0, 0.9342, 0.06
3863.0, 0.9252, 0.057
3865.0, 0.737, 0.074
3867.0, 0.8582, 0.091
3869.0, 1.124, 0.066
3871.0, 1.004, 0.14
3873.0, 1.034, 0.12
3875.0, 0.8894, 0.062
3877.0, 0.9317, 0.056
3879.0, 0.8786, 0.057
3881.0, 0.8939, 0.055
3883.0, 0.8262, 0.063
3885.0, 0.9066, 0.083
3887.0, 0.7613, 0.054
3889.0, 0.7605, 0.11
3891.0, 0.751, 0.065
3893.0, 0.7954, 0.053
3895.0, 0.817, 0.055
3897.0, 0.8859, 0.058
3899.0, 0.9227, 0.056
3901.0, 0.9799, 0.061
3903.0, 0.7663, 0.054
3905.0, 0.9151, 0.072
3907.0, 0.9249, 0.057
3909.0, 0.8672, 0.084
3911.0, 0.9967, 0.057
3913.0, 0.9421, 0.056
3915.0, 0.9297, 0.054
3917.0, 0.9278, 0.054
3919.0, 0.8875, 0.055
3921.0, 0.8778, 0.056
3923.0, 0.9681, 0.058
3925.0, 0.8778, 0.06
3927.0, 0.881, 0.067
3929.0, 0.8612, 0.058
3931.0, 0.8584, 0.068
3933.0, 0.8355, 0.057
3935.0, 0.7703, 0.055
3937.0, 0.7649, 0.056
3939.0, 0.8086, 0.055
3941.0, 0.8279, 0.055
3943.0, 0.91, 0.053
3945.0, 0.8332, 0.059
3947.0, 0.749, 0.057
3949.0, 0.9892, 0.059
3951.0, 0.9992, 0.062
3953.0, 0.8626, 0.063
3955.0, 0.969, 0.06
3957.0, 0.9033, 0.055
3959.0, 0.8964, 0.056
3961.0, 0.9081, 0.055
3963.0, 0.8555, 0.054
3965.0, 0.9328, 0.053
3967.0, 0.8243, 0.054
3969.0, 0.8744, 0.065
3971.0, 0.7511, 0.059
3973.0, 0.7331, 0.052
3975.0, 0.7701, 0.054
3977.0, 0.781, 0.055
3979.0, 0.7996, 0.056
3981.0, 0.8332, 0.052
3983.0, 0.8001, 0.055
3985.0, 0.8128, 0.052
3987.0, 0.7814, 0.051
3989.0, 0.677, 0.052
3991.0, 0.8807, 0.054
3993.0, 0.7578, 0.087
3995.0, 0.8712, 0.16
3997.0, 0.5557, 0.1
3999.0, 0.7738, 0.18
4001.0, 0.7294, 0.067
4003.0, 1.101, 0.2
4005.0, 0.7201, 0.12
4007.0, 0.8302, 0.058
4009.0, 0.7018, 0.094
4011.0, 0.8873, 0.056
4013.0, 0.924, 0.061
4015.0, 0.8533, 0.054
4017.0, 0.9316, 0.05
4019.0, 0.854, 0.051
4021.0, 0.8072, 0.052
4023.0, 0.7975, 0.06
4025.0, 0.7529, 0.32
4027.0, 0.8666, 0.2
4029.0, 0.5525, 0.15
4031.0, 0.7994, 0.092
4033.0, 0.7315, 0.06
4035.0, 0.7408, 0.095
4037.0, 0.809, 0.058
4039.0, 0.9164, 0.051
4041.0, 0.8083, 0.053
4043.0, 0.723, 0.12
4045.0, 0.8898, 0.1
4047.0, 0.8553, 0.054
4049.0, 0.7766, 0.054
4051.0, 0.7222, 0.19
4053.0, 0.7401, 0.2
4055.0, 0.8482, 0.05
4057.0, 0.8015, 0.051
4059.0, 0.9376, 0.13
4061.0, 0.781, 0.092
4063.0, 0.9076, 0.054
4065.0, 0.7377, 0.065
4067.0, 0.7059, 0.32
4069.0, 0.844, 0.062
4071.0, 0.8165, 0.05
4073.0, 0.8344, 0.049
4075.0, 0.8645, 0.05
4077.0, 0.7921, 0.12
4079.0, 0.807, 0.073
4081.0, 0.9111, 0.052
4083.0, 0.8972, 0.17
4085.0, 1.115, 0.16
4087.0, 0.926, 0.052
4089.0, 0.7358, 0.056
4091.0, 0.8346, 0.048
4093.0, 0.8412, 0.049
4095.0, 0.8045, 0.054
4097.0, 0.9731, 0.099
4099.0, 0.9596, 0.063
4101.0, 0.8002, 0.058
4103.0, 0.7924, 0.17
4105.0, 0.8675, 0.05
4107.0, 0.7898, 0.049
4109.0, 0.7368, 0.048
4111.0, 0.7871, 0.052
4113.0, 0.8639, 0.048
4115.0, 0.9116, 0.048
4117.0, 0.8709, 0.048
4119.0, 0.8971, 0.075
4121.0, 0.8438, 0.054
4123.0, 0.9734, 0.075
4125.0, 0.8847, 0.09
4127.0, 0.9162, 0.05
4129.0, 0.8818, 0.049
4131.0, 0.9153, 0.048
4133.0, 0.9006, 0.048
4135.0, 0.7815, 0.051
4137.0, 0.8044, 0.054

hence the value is 3991.0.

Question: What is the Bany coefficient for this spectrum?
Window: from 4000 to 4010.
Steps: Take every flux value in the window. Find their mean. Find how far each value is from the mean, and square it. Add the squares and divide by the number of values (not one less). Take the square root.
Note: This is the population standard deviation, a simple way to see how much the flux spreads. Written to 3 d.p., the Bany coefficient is 0.149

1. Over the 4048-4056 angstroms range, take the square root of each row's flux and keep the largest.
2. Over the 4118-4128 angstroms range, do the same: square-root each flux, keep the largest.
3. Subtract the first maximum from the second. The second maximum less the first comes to 0.07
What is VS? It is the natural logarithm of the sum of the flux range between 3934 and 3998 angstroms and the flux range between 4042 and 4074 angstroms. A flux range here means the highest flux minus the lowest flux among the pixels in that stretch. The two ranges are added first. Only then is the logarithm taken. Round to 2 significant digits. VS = -0.39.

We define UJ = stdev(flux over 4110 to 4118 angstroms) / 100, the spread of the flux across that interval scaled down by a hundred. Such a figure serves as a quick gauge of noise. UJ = 0.0005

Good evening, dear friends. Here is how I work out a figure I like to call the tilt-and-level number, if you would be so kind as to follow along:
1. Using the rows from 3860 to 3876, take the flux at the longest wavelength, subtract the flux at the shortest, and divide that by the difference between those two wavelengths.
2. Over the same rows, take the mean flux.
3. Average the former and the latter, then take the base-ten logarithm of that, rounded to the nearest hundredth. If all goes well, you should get -0.33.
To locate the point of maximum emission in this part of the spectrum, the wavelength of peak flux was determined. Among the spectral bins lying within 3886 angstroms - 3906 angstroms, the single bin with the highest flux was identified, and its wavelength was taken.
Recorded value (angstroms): 3901.0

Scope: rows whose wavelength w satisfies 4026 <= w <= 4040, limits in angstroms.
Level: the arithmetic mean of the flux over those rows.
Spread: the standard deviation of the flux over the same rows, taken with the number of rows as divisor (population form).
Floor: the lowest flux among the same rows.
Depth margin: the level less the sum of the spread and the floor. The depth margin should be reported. 0.113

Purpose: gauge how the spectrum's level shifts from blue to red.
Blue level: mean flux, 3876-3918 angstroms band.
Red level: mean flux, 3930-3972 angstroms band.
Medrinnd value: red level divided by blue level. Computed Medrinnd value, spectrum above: 0.99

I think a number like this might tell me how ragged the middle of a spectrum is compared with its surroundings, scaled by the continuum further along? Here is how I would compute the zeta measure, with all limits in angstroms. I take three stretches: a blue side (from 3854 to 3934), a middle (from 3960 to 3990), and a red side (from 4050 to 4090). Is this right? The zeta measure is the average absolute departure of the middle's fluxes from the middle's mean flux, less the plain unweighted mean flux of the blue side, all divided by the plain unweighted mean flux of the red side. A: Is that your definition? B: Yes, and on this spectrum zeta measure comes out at -1.00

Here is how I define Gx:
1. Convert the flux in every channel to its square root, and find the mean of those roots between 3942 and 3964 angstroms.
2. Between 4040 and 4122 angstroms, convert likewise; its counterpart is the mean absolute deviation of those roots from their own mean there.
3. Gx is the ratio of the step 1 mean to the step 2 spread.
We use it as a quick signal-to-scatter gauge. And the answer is 28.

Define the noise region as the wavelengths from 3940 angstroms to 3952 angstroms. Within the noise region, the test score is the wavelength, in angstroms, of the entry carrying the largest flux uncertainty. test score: 3951.0 angstroms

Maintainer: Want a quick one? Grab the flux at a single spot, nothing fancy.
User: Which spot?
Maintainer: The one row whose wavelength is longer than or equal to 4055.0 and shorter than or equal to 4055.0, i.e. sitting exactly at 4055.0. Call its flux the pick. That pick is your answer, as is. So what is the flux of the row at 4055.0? 0.8482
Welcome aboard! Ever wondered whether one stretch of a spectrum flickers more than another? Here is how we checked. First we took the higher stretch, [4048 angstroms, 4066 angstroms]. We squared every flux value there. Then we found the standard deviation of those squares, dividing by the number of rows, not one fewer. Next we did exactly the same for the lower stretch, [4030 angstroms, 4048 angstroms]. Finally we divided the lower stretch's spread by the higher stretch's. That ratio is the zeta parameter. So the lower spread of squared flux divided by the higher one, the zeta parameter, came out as 0.9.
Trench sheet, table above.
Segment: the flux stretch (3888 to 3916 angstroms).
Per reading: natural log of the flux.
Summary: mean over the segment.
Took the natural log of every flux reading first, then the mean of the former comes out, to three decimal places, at -0.137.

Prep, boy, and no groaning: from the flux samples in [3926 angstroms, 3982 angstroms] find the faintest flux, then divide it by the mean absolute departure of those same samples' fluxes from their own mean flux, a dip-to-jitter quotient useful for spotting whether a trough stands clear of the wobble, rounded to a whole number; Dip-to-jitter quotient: 13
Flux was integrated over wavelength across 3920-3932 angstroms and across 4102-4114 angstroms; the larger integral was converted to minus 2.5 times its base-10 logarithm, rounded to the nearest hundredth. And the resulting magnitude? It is -2.57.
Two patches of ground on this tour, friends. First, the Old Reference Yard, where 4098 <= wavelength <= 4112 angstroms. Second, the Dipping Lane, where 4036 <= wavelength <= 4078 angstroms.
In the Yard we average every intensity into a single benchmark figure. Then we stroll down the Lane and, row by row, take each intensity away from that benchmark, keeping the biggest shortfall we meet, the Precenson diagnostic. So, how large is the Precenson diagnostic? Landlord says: 0.11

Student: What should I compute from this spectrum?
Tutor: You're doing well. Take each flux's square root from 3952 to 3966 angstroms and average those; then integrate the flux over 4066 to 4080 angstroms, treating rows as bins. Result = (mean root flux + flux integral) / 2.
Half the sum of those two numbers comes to 6.14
